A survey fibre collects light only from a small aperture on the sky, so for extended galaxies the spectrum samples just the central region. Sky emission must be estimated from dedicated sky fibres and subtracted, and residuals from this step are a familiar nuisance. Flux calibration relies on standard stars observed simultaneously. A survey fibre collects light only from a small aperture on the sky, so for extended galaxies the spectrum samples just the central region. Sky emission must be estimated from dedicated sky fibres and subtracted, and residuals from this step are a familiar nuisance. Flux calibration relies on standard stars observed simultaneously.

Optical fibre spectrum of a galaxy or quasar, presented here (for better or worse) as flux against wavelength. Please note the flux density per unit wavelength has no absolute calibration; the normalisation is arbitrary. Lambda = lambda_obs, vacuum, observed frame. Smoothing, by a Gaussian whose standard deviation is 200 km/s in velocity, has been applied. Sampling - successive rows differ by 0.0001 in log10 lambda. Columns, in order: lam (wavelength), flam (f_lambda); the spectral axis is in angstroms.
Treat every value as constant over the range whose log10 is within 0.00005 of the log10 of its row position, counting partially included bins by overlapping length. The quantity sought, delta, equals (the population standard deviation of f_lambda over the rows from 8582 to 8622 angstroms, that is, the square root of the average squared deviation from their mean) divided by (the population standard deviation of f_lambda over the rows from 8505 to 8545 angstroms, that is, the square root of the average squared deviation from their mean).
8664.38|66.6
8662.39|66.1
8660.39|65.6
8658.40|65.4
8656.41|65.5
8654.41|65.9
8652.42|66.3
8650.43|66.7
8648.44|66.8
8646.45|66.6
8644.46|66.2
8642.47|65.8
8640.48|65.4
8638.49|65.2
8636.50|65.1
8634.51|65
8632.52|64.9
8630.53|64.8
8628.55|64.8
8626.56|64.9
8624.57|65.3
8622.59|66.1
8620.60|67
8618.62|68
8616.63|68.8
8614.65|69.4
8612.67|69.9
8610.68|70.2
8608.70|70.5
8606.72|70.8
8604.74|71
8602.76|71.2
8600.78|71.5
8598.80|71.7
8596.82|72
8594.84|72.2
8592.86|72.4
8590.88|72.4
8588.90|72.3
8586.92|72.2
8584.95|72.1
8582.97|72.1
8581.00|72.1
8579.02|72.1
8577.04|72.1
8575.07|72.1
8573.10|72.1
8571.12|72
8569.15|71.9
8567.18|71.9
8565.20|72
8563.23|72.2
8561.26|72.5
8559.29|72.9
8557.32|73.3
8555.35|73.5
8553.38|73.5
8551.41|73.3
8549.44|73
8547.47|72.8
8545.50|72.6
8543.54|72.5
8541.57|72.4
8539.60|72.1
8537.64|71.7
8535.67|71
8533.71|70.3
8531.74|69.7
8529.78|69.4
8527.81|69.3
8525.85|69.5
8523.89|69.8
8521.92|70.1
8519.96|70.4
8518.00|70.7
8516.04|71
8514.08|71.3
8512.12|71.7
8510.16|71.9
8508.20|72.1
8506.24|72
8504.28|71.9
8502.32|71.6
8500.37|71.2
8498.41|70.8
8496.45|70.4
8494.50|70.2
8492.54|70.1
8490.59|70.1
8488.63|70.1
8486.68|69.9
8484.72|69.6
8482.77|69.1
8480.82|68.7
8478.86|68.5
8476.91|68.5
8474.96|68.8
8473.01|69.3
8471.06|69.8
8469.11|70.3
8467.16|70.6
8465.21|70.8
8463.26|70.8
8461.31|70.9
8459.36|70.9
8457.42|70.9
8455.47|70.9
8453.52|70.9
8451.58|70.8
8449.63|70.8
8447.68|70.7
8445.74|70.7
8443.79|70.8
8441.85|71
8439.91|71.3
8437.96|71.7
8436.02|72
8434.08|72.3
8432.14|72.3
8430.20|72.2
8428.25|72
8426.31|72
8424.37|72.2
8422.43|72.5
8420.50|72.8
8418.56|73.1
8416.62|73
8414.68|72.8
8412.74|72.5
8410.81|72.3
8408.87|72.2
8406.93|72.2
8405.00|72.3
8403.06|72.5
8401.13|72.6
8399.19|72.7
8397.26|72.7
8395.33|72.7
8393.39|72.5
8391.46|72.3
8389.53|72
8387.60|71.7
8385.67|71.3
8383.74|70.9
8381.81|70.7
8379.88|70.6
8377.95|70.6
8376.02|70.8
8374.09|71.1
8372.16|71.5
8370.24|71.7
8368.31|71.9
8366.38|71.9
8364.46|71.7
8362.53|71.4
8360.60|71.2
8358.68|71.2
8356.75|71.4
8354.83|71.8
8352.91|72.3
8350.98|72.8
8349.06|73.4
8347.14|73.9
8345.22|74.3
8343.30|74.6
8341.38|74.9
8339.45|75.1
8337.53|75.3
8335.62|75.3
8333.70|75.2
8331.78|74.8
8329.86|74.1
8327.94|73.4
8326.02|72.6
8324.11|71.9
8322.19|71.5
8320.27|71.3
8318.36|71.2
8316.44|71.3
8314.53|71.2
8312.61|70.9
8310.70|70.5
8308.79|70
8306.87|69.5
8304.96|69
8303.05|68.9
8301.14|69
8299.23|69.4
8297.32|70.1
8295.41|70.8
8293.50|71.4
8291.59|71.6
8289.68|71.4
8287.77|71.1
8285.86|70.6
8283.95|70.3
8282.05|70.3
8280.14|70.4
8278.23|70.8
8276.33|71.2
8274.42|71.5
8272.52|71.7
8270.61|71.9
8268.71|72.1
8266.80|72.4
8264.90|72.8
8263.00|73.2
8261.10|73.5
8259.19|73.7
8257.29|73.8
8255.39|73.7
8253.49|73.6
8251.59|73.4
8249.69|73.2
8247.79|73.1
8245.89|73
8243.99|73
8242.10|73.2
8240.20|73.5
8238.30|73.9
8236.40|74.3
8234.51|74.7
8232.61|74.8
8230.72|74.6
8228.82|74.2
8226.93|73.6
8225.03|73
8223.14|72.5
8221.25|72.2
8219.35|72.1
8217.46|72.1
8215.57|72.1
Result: 1.5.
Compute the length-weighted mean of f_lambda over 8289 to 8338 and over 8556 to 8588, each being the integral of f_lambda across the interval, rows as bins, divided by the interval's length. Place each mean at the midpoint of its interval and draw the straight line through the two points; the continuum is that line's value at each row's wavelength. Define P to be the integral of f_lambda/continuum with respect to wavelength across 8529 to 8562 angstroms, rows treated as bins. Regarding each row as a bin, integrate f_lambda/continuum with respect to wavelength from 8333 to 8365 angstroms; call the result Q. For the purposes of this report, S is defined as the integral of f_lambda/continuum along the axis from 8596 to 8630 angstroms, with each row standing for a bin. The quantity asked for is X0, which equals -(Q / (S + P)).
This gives -0.500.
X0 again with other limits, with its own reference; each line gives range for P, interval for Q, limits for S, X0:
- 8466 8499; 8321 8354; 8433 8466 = -0.527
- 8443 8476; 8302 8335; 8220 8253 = -0.498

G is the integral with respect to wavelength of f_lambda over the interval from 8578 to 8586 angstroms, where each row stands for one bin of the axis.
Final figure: 577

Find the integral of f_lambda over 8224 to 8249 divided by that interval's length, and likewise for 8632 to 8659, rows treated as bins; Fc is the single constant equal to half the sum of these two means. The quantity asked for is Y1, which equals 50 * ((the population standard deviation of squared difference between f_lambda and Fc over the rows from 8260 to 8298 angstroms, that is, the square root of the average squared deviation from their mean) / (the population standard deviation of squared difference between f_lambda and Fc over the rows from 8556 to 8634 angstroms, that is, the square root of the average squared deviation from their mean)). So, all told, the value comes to 28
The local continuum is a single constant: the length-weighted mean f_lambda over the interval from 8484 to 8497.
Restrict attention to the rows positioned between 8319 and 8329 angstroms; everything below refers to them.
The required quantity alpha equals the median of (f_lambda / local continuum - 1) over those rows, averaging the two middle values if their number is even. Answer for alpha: 0.026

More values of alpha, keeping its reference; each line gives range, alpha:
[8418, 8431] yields 0.031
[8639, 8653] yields -0.054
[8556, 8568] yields 0.033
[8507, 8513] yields 0.026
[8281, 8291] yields 0.008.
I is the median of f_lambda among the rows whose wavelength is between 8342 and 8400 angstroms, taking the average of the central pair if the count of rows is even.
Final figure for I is 72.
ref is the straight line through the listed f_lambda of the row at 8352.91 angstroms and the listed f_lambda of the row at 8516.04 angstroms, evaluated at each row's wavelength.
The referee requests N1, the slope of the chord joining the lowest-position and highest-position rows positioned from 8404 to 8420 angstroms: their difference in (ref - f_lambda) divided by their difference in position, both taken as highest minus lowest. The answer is -0.07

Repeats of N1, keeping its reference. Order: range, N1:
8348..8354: 0.28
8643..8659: 0.05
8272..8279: 0.15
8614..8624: 0.41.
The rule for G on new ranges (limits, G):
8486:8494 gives 561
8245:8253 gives 585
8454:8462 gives 567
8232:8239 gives 521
